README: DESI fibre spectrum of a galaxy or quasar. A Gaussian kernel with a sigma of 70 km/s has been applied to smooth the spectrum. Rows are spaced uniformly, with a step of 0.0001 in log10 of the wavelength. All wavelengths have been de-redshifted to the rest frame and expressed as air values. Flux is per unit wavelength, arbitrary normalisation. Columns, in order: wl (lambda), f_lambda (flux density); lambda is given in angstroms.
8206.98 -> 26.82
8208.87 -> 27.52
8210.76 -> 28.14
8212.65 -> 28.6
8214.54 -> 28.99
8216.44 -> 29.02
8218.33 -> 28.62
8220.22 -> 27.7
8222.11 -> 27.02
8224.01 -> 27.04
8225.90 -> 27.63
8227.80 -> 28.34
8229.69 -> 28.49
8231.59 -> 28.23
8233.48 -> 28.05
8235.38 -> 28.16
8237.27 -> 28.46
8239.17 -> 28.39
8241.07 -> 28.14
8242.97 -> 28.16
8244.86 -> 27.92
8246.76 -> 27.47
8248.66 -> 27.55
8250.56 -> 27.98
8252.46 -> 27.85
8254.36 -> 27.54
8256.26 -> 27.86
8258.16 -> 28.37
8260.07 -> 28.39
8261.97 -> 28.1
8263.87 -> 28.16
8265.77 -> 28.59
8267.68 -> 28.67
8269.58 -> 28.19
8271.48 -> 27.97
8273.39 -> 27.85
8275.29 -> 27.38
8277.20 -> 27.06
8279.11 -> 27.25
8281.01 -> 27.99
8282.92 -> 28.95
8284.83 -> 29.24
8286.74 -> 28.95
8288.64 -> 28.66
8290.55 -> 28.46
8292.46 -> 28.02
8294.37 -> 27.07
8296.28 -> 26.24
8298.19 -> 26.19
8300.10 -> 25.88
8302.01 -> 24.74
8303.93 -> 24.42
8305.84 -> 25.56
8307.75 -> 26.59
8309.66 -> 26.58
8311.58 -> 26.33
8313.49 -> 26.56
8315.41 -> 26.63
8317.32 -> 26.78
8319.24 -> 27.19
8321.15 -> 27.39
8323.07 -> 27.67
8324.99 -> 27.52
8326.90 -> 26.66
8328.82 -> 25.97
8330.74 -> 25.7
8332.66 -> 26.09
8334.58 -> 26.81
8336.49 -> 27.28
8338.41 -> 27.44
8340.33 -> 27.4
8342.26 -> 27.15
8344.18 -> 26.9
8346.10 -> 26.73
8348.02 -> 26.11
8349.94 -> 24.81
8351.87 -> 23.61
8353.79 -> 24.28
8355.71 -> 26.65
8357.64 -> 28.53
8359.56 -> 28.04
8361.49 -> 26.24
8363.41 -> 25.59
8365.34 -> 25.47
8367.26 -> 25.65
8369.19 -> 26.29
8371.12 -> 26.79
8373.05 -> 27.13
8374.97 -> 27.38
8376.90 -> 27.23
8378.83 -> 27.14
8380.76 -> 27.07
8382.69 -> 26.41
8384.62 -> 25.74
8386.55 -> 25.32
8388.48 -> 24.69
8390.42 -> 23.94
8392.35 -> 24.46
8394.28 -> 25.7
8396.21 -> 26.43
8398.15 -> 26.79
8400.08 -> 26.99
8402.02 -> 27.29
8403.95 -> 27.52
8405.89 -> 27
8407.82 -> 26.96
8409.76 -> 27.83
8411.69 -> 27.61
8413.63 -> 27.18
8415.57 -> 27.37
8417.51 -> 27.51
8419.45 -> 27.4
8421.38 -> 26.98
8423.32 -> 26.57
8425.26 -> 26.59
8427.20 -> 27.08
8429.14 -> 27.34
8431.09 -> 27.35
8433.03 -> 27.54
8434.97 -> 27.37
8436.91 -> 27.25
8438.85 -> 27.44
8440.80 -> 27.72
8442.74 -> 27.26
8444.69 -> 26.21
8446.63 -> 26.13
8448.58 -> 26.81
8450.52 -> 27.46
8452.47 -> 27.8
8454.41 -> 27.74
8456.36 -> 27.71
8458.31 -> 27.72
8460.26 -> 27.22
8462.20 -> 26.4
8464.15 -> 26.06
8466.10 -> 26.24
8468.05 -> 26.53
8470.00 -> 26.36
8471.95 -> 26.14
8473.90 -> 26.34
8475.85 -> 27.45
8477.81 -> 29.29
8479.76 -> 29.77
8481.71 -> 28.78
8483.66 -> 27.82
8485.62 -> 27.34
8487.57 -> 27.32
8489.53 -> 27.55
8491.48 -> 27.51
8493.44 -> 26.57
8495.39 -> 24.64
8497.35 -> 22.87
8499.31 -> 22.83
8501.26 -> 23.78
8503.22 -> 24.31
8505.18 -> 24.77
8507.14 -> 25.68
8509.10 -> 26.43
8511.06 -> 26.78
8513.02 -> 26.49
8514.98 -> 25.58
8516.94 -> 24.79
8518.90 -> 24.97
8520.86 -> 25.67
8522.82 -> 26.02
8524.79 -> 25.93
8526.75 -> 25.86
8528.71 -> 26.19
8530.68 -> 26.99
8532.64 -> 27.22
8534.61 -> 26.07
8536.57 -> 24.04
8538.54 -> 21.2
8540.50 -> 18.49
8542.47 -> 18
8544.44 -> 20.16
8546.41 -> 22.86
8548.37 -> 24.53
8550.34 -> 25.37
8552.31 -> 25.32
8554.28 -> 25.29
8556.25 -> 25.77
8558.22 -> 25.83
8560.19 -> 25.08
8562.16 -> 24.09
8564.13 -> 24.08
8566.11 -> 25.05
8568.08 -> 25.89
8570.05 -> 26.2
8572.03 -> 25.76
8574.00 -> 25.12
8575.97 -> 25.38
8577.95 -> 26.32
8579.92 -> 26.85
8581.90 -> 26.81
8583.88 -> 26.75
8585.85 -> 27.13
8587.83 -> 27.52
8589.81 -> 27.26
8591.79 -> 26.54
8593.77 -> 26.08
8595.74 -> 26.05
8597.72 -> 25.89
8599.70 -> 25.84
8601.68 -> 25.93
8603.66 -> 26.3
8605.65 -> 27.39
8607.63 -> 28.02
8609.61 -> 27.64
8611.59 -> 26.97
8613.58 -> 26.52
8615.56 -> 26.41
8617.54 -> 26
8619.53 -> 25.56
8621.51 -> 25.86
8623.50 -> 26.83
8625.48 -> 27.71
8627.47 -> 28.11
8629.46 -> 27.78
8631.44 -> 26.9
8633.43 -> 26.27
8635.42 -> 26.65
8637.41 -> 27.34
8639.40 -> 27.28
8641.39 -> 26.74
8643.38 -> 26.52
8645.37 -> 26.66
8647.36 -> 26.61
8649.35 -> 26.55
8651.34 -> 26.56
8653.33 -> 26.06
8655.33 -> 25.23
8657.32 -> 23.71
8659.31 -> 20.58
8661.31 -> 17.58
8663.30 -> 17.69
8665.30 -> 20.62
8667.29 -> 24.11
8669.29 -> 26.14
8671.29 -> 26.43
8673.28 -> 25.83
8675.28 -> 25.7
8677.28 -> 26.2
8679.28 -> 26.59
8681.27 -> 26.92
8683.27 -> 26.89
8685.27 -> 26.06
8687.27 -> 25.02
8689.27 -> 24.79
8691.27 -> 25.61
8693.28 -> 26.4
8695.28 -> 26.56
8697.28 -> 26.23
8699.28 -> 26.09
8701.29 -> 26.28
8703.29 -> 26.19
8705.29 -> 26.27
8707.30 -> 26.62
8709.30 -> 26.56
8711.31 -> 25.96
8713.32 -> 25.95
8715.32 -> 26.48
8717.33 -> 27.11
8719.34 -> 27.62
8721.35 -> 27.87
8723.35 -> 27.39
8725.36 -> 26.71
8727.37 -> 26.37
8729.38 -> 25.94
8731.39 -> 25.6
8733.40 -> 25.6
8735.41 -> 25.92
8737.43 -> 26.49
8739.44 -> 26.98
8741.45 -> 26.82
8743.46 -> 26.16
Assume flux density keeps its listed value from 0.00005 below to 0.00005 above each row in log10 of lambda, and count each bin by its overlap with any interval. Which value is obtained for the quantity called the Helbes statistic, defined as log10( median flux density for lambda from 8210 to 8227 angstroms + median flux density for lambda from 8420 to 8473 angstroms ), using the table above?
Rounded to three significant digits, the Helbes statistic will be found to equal 1.74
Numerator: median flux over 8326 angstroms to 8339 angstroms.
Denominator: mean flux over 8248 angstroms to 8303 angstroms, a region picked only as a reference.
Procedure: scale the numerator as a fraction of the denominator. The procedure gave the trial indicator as 0.96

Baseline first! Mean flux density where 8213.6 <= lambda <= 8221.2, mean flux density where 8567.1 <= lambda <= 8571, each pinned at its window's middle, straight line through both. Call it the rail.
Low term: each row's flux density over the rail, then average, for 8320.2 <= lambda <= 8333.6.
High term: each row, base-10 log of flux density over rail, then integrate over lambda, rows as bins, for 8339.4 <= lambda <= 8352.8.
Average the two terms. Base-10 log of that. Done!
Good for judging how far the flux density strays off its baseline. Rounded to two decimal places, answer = -0.51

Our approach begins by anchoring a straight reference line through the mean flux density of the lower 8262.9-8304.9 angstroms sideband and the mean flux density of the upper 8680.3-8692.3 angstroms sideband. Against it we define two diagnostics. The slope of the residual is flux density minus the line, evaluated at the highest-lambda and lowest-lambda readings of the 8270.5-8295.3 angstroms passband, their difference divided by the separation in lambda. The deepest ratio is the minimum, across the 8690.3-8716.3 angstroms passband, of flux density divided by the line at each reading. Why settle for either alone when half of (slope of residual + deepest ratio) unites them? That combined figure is 0.48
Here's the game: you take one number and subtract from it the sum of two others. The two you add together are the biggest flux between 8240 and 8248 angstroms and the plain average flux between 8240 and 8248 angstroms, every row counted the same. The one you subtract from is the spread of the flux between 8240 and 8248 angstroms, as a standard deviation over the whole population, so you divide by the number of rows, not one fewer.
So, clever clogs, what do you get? -55.8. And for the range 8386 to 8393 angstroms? -49.4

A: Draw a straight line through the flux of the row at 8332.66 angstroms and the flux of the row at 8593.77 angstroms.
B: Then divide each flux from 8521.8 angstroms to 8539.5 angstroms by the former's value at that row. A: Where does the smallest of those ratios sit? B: 8538.54 angstroms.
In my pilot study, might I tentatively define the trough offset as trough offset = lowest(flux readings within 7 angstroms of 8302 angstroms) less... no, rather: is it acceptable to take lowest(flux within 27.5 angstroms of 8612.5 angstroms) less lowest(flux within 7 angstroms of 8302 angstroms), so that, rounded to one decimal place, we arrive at 1.1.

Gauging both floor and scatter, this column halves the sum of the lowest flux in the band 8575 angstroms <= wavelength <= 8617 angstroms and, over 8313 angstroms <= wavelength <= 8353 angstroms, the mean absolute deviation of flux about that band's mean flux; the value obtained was 13.0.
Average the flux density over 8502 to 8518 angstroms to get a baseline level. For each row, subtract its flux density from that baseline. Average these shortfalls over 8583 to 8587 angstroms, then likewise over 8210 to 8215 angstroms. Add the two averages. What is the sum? -4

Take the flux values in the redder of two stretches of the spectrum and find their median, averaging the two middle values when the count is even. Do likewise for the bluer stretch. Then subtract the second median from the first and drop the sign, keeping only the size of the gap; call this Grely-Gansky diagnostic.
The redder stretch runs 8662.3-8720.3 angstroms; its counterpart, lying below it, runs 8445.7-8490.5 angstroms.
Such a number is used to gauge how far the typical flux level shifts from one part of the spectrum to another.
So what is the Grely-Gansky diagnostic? 1.1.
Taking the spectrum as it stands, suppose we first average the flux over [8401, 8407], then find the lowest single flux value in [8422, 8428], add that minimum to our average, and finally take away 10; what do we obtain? 44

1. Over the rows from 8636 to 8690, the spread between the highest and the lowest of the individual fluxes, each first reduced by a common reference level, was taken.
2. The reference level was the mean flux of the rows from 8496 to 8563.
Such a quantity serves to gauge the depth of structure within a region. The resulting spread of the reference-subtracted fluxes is 9.8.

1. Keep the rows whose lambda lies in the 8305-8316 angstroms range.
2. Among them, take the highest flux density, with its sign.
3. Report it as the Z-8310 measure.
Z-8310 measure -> 26.63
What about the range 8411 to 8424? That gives 27.61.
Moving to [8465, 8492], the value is 29.77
